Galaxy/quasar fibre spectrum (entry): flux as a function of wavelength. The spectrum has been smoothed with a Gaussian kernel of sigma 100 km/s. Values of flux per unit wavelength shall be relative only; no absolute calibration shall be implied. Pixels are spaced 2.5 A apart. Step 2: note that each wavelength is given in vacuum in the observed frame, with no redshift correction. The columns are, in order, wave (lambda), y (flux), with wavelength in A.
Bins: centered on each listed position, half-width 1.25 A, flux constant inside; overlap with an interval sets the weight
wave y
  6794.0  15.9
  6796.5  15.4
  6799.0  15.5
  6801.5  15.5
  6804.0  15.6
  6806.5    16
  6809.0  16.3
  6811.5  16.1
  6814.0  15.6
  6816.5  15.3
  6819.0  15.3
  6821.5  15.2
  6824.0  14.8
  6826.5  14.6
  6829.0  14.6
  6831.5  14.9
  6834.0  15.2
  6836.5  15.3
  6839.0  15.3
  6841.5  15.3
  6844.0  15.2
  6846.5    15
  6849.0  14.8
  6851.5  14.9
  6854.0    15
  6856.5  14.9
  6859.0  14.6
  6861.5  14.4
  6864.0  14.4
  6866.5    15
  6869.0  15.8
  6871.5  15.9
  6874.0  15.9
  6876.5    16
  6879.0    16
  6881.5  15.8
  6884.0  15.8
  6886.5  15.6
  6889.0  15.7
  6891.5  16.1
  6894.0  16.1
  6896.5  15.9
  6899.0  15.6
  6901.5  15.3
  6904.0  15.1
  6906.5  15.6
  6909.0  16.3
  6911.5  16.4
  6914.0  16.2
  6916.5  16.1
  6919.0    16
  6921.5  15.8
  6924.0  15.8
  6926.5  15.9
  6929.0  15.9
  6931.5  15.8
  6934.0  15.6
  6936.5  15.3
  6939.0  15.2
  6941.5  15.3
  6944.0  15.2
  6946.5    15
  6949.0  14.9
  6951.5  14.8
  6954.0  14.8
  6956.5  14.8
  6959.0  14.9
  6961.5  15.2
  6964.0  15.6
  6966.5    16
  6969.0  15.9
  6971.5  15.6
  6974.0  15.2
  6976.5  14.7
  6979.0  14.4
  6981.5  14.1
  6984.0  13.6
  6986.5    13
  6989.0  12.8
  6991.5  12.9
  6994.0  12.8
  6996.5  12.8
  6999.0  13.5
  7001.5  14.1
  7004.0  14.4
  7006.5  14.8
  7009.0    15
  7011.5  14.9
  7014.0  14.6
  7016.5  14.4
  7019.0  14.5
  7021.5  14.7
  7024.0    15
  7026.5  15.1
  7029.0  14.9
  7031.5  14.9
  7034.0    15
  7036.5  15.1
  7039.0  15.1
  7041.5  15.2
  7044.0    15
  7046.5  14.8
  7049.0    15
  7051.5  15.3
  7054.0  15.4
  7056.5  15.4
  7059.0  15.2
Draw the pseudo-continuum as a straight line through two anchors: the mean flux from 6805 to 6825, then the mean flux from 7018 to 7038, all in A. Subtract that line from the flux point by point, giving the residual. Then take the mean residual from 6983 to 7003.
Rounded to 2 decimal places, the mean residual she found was -1.82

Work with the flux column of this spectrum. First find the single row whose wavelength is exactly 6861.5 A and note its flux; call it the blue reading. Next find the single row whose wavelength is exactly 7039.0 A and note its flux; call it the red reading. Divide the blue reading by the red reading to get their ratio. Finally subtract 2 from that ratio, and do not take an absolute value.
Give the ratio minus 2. -1.05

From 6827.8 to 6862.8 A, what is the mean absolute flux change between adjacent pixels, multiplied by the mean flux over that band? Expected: 2.30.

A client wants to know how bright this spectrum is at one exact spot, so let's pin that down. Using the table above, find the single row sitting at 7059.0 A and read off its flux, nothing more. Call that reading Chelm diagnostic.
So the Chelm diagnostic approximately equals 15.2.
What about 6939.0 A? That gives 15.2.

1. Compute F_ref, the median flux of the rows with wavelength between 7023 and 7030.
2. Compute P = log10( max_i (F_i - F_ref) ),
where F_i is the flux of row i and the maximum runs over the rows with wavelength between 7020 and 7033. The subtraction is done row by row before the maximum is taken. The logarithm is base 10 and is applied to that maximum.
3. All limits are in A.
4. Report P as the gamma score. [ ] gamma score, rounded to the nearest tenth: -1.0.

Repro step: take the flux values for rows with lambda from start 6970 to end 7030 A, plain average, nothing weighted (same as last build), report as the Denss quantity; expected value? 14.2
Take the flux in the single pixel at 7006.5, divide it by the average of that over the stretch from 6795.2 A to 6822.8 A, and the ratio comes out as 0.95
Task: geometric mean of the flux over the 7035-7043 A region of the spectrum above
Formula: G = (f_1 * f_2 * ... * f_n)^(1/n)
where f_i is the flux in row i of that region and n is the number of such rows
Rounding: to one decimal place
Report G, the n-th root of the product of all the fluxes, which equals 15.1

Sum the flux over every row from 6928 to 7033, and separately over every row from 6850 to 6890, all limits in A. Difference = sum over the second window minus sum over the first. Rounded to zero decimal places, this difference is -371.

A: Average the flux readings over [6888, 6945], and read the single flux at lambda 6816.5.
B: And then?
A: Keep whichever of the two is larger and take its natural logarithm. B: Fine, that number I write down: 2.76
